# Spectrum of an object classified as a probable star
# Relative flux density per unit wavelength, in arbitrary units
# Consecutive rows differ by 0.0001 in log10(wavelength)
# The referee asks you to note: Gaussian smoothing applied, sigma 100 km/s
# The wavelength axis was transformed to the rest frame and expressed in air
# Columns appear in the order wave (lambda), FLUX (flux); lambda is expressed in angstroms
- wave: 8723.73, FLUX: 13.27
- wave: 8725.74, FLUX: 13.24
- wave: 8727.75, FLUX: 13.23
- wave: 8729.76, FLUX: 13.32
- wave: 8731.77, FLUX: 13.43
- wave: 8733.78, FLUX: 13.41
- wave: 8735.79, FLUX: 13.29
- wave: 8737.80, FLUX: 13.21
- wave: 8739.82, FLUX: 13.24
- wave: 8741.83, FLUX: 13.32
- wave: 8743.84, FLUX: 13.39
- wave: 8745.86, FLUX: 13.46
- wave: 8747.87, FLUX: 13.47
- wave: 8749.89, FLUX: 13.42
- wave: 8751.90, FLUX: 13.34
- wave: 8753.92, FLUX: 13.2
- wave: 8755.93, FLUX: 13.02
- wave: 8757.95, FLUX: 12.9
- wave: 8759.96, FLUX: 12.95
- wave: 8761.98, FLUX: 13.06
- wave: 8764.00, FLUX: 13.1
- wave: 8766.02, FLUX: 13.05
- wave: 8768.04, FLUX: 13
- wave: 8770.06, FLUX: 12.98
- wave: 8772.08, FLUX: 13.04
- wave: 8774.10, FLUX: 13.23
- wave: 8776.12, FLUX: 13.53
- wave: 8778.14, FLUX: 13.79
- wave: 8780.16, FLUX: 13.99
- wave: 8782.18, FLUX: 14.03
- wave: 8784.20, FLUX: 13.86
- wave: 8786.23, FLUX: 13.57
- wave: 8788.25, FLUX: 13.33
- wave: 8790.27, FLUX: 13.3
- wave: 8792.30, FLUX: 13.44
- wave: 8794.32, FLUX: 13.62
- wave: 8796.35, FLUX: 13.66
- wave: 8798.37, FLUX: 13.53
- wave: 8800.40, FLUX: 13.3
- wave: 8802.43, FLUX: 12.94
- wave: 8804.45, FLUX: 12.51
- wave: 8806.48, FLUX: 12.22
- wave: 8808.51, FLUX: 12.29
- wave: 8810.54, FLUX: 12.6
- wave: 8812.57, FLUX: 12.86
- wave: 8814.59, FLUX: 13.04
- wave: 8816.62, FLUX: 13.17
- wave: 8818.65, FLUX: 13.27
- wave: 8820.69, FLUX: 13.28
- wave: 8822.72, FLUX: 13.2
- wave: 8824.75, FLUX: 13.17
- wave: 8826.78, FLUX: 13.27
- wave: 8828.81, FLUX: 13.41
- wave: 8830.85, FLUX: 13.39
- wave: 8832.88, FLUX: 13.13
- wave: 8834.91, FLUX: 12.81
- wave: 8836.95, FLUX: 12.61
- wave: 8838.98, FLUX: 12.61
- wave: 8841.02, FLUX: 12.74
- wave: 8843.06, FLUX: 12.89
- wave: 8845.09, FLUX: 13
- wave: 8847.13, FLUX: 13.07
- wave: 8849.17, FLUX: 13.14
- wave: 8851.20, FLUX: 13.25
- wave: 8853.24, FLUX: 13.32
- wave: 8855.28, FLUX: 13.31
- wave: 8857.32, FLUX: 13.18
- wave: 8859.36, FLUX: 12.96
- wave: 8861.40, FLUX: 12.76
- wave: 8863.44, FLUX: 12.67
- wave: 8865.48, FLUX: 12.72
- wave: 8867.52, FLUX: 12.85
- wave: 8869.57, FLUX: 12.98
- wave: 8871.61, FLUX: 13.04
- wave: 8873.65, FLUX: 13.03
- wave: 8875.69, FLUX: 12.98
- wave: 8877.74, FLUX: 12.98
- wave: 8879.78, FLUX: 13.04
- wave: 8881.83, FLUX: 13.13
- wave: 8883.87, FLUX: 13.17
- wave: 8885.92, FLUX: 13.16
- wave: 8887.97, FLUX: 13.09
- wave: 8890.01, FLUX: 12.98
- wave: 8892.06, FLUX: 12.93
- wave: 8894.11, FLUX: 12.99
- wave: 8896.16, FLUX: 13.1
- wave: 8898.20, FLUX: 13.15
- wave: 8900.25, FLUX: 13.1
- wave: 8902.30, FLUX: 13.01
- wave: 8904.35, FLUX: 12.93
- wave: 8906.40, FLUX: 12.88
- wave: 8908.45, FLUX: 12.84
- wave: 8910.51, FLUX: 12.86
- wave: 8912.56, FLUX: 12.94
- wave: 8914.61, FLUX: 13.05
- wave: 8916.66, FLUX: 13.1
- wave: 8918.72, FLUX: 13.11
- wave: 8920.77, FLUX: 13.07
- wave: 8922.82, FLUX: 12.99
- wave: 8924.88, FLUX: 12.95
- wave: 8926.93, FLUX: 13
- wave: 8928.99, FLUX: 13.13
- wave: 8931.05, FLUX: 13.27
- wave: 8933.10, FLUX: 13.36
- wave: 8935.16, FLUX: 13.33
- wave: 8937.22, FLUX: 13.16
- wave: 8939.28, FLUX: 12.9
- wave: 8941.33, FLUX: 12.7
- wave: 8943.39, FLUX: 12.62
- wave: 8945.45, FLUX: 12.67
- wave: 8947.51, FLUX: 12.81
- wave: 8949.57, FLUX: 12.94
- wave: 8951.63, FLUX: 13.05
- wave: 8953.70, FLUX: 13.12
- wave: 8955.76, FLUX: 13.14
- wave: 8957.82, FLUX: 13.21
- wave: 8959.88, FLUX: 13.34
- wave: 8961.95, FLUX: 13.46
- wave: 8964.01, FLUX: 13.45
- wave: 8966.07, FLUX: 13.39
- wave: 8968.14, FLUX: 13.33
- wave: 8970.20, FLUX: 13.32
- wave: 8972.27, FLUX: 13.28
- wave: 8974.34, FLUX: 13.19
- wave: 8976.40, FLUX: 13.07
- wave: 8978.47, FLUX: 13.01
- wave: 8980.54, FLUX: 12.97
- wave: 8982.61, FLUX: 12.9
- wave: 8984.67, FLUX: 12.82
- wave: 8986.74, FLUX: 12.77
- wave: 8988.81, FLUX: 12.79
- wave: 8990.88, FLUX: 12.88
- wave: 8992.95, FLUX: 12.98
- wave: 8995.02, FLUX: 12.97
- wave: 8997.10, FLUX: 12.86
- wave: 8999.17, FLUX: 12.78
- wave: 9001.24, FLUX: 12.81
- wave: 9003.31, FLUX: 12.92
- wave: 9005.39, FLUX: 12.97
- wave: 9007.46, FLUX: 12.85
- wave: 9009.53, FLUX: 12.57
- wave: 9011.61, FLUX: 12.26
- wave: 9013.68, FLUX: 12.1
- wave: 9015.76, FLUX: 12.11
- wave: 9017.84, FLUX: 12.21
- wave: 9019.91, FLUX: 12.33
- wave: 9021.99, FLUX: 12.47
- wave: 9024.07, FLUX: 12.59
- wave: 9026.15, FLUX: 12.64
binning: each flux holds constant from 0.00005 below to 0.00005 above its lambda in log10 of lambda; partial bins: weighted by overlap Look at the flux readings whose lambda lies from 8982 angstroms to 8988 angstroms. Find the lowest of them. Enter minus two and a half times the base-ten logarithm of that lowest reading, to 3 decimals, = -2.765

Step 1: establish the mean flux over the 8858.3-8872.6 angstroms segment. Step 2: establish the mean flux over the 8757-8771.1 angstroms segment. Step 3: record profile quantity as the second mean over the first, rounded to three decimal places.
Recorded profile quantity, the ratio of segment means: 1.012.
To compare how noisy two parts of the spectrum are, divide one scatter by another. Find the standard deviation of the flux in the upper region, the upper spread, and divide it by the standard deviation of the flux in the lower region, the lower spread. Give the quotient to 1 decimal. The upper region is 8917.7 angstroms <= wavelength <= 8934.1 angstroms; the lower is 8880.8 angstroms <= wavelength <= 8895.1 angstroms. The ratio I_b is 1.5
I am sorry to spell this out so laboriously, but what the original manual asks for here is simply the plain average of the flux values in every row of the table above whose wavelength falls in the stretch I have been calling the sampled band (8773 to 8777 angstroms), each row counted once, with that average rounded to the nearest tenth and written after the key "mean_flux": 13.4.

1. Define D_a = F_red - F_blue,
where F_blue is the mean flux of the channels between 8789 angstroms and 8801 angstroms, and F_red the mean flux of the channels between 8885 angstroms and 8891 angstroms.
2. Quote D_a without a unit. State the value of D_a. -0.40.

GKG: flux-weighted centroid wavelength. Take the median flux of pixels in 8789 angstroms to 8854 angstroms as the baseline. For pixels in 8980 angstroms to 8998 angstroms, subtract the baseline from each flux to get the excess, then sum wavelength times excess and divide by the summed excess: 8988.6 angstroms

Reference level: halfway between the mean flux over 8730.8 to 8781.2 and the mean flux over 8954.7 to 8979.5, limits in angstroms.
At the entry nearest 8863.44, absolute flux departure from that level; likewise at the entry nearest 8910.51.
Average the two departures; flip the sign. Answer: -0.5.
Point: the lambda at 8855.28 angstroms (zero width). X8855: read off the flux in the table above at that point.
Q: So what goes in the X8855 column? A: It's 13.31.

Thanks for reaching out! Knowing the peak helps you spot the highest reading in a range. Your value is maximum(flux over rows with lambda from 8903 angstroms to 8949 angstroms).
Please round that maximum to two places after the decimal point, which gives 13.36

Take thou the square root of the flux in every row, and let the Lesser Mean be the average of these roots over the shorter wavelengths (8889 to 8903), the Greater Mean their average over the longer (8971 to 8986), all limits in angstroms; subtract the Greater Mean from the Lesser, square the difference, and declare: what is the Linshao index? 0.0000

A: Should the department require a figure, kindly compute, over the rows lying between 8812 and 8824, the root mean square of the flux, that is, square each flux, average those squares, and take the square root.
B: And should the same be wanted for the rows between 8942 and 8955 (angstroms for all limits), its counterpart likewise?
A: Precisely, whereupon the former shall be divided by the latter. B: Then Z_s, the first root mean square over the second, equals 1.02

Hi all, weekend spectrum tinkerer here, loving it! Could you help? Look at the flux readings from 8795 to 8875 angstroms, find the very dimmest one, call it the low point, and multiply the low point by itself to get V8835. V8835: 149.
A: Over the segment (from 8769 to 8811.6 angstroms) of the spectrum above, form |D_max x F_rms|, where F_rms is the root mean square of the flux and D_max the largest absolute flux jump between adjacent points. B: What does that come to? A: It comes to 5.7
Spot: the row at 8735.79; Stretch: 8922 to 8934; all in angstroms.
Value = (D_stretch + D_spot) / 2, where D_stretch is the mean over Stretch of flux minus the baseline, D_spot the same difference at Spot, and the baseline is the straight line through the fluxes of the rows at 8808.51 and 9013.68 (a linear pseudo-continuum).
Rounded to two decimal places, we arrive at 0.93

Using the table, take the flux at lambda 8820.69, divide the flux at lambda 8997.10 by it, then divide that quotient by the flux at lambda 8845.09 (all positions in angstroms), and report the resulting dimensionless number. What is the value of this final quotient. 0.0745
